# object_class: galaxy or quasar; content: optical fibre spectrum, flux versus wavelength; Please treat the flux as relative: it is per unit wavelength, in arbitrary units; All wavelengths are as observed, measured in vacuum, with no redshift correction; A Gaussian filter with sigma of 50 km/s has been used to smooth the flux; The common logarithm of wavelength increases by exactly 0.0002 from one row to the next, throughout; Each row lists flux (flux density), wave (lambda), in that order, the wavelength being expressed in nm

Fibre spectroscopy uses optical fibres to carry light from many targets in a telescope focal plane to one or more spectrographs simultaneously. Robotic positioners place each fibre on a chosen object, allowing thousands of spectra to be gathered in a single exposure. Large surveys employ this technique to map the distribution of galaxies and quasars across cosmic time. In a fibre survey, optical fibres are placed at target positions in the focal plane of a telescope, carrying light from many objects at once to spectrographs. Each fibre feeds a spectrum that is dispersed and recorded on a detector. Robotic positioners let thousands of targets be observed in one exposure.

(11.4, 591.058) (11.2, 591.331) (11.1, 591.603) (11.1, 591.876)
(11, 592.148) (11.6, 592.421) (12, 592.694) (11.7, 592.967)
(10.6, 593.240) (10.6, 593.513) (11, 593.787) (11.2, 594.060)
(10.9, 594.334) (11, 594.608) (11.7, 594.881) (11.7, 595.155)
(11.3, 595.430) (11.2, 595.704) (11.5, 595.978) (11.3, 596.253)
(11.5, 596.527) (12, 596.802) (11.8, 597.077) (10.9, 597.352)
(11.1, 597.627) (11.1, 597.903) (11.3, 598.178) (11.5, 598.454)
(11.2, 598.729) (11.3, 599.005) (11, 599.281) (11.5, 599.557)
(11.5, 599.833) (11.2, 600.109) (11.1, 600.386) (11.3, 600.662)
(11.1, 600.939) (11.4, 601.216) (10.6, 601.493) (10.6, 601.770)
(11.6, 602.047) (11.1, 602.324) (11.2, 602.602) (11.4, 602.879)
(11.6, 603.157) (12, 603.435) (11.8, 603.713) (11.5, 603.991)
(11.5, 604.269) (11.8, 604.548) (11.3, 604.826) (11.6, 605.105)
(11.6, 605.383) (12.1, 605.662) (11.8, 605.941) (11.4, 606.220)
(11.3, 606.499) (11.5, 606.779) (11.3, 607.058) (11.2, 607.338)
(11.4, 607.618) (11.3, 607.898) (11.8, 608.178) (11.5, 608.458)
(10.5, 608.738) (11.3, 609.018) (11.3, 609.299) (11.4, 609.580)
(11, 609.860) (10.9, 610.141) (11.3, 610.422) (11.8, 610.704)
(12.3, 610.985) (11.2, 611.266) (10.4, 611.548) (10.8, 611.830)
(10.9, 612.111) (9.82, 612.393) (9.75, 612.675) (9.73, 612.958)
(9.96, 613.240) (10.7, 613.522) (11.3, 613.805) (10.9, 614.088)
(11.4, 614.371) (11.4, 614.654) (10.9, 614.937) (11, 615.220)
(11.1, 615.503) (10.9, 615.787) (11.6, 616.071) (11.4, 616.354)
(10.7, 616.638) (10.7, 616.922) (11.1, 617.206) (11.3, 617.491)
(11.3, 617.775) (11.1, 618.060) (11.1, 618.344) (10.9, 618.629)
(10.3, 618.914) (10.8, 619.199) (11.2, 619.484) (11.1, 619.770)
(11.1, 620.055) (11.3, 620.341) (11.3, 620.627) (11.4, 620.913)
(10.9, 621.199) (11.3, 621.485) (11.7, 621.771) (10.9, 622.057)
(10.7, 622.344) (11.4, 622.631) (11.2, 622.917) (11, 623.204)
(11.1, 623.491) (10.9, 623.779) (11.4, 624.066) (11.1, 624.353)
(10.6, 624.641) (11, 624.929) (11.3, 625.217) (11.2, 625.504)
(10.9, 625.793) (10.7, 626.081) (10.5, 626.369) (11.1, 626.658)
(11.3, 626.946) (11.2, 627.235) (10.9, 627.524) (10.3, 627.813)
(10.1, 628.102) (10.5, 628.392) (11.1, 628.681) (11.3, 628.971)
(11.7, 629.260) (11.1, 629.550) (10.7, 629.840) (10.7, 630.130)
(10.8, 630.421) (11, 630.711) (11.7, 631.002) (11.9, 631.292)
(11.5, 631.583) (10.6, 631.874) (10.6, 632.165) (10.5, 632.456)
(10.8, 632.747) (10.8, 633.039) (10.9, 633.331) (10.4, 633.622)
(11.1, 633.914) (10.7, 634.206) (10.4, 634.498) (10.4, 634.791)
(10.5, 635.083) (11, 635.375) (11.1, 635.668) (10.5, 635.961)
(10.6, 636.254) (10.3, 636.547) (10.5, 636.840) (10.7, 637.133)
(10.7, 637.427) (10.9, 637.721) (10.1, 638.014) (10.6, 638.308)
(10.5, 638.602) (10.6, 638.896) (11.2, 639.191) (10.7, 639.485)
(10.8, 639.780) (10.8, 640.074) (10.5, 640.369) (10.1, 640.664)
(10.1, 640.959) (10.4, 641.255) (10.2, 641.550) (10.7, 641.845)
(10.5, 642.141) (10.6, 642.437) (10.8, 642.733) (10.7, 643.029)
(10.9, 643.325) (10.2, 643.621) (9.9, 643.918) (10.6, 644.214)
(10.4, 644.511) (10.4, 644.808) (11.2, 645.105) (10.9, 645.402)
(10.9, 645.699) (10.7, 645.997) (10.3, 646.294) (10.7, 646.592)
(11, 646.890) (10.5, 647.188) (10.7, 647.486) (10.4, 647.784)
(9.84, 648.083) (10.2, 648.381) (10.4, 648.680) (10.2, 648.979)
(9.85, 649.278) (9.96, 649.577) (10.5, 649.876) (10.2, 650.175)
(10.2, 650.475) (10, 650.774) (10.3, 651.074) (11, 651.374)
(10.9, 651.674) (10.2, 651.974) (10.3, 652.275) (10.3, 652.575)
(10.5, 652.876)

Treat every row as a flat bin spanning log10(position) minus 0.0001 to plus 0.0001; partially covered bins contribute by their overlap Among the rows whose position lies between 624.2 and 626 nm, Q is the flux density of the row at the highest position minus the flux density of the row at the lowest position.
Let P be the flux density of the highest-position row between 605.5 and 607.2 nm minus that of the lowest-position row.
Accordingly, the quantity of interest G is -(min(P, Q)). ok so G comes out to 0.80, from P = -0.8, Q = -0.20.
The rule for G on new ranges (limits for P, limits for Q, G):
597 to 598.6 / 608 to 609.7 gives 0.40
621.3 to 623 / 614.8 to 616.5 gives 0.10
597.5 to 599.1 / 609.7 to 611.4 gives -0.20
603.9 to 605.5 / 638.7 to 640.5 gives 0.10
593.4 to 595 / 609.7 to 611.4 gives -0.20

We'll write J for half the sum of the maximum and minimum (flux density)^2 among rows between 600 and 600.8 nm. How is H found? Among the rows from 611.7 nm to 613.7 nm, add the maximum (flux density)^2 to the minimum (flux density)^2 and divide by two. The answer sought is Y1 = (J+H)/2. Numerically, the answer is 116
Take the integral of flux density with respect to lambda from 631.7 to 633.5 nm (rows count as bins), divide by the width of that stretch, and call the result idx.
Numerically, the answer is 10.7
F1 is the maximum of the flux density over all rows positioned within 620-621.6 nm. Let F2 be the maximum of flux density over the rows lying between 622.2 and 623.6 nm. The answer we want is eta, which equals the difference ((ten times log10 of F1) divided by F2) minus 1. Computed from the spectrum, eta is -0.07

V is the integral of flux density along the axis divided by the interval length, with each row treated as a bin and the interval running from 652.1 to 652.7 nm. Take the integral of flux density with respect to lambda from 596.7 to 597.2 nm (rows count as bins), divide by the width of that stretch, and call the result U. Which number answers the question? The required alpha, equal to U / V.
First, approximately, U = 11.9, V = 10.3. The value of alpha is 1.16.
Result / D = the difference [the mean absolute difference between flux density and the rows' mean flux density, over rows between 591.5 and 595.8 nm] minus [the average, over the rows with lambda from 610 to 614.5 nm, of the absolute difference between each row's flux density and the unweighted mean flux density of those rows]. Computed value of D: -0.248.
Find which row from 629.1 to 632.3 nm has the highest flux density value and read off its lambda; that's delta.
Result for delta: 631.292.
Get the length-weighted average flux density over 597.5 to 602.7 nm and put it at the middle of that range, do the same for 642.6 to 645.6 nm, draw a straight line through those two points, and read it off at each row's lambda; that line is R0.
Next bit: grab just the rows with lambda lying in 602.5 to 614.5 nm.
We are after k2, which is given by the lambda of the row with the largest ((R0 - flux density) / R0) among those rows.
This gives 612.958 nm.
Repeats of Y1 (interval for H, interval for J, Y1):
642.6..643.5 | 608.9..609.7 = 123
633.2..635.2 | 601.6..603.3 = 120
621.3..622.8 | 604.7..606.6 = 131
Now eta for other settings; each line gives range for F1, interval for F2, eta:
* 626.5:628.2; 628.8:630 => -0.10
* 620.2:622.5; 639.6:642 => -0.01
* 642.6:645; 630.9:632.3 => -0.13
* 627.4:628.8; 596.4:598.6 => -0.13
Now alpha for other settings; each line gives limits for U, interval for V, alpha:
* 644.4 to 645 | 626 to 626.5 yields 0.99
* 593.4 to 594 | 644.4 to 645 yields 1.04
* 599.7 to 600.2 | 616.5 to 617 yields 1.06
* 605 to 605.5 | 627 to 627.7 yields 1.05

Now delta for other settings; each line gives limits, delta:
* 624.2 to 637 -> 631.292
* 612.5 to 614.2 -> 613.805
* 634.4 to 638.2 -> 635.668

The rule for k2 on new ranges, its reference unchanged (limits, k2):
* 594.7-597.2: 595.704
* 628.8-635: 633.622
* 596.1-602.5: 601.493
